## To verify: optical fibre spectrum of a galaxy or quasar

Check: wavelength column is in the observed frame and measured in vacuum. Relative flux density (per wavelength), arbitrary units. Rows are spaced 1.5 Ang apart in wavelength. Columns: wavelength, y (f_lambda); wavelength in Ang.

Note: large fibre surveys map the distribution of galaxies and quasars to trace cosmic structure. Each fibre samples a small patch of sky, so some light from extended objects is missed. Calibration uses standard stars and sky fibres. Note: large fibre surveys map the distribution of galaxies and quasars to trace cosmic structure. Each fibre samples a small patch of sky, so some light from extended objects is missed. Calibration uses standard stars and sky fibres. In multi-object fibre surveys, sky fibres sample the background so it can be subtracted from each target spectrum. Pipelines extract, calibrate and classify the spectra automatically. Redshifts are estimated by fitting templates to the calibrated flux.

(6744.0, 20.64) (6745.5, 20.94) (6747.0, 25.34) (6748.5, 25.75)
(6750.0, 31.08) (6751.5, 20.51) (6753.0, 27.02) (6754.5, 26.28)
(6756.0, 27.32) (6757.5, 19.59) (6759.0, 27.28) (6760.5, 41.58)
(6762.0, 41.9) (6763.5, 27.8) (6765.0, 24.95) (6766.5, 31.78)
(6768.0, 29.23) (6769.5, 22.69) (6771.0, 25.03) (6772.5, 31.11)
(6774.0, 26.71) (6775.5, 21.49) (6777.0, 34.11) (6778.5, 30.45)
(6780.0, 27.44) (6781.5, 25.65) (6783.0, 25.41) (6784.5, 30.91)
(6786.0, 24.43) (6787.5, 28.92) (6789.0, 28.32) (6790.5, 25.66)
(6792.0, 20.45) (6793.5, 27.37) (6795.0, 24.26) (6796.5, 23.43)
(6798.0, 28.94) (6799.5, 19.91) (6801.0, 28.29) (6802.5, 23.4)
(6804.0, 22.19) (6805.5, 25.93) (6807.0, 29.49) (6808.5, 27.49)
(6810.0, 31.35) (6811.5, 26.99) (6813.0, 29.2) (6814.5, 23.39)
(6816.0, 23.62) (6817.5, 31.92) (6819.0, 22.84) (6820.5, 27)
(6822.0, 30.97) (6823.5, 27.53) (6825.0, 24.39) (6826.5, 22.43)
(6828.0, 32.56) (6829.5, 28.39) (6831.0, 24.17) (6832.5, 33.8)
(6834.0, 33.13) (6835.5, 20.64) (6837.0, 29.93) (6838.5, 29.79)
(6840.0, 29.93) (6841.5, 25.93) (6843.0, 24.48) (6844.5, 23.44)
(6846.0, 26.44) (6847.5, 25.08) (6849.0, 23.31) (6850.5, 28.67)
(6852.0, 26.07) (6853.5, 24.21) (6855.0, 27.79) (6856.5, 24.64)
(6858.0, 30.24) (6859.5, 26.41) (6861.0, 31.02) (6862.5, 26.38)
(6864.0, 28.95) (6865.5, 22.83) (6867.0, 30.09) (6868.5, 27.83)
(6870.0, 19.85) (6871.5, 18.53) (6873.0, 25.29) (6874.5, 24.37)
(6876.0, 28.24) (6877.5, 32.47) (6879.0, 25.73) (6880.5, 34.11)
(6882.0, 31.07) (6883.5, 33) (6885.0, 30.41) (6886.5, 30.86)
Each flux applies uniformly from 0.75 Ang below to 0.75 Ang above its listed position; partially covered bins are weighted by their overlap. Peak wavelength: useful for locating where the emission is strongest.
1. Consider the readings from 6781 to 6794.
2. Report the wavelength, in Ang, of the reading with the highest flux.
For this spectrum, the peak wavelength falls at 6784.5 Ang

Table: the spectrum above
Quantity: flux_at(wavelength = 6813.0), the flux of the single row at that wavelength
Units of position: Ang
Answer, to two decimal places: 29.20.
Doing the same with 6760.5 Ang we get 41.58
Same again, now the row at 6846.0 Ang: 26.44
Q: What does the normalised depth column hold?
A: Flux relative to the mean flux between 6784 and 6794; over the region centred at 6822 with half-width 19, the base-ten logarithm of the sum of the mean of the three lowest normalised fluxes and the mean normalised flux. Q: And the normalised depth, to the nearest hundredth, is 0.27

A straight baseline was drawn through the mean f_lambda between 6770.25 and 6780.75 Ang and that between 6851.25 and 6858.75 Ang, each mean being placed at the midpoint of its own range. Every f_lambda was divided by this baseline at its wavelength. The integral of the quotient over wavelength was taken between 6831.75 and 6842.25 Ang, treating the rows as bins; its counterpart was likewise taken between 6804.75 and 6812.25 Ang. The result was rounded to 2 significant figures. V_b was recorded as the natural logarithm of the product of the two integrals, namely 4.5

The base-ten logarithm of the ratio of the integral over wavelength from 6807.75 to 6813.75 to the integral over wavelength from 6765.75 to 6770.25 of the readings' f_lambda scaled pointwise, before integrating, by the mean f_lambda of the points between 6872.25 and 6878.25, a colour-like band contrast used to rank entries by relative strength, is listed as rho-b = 0.14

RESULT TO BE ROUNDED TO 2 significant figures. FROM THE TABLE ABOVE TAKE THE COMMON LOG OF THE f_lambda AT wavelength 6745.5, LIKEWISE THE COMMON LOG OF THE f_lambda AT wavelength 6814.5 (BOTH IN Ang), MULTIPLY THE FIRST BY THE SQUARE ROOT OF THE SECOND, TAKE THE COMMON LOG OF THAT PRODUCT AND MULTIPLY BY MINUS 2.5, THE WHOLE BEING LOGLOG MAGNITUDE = -0.47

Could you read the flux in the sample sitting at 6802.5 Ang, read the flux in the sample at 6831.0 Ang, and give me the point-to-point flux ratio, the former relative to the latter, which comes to 1.0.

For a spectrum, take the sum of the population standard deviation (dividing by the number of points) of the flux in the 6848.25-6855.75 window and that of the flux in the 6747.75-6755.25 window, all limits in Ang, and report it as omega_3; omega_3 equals 5.42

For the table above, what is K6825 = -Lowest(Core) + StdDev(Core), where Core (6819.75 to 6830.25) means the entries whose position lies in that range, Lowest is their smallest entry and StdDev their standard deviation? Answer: -19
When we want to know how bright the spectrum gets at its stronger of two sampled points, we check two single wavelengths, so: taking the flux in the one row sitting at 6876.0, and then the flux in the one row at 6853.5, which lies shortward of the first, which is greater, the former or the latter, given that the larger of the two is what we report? 28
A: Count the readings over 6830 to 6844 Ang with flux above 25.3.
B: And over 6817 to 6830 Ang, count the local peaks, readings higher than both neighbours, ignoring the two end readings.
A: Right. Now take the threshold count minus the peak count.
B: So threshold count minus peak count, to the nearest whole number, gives 4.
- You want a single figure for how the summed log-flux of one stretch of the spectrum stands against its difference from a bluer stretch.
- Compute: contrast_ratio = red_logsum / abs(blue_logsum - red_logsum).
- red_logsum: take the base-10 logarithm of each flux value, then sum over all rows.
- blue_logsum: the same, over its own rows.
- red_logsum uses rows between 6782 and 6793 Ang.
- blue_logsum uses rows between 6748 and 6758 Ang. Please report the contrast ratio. 82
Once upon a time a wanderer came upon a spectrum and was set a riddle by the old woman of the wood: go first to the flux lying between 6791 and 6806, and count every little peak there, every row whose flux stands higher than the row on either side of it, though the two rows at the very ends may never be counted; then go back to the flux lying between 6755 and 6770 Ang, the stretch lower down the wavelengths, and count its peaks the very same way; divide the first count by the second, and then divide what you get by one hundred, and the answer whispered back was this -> 0.015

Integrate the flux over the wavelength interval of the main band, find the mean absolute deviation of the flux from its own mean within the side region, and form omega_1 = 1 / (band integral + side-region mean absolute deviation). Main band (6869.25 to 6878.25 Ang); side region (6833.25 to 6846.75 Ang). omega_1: 0.0044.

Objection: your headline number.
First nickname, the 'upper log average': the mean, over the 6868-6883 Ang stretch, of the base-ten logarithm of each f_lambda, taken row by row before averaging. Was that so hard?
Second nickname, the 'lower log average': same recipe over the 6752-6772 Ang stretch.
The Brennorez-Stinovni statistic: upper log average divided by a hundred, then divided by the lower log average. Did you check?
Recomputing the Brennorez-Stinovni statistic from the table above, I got 0.0098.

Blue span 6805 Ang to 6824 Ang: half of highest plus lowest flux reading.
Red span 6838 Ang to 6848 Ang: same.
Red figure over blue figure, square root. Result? 0.99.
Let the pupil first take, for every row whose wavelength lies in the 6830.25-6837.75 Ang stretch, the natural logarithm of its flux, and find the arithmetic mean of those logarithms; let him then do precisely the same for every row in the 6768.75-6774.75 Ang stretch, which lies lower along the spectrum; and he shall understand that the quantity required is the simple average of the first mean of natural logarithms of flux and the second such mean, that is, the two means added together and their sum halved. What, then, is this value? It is 3.30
